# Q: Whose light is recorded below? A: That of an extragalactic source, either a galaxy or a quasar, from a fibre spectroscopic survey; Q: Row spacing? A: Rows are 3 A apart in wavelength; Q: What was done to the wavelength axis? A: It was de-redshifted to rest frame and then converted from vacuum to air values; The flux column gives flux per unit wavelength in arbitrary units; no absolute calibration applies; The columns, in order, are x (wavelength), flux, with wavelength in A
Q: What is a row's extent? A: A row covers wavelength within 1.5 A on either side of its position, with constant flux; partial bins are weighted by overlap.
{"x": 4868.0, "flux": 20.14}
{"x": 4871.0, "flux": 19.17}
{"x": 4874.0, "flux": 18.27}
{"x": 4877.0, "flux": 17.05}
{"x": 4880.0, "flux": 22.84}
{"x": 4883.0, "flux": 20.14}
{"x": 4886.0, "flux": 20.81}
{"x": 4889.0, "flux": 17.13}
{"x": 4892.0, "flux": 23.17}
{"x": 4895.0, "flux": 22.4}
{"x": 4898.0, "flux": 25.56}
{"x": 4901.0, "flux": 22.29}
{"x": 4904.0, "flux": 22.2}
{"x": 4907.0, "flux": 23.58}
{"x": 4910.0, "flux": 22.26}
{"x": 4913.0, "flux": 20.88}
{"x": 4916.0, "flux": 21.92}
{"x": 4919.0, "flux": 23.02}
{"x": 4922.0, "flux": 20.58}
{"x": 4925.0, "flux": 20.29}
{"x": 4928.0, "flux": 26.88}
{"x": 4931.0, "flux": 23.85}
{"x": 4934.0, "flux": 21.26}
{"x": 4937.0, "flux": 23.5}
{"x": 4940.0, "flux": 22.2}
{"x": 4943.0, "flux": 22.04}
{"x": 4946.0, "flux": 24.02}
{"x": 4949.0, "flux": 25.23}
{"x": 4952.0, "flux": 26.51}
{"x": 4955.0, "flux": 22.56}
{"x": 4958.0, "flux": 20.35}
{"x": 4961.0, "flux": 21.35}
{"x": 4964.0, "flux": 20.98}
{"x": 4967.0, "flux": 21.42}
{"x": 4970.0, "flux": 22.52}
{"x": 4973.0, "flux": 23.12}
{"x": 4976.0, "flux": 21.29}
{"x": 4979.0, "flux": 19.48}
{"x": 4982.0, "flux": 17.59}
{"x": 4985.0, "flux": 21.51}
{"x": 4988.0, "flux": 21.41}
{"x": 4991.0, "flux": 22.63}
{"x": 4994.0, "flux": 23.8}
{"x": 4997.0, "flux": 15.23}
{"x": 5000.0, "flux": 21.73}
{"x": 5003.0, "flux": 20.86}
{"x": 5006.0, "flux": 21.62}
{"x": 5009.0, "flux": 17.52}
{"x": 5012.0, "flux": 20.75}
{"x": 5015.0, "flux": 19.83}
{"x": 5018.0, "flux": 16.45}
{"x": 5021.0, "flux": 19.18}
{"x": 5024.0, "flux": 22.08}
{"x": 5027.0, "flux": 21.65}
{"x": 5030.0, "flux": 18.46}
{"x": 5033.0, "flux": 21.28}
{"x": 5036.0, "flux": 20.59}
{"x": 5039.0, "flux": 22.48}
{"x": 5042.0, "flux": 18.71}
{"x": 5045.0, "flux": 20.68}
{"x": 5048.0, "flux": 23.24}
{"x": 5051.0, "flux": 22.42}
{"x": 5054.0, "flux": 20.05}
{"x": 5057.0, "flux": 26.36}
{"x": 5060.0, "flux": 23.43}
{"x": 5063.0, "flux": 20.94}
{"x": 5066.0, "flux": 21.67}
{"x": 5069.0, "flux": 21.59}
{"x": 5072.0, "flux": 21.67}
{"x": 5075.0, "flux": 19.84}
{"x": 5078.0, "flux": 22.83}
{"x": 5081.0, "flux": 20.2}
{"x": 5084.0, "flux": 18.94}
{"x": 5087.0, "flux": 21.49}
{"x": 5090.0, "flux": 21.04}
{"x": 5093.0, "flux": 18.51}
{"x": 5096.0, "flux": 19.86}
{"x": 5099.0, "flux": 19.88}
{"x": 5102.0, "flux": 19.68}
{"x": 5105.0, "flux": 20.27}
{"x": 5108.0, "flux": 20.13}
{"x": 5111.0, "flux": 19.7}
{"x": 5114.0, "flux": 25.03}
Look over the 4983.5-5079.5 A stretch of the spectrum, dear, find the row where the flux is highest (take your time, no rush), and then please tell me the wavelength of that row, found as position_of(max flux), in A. 5057.0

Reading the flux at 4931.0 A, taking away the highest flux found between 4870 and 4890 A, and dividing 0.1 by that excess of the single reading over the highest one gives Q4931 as 0.10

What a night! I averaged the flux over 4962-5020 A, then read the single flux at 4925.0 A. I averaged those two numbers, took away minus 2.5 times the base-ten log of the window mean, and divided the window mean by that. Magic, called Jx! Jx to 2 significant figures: 0.87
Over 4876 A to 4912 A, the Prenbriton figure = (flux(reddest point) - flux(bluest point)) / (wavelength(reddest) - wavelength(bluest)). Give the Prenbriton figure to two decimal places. 0.16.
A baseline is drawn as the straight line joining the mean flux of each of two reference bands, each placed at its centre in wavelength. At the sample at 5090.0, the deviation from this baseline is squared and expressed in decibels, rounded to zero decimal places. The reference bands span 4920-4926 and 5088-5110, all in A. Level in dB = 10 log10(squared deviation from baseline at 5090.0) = 1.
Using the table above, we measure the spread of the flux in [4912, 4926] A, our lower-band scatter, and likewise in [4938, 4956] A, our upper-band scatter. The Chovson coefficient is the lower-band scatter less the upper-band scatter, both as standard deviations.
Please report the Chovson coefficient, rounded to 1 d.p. -0.7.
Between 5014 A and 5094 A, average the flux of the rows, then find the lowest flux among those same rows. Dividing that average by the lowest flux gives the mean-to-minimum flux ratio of 1.27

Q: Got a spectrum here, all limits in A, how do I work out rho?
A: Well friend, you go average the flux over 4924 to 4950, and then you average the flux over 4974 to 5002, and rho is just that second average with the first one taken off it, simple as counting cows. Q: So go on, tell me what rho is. -2.7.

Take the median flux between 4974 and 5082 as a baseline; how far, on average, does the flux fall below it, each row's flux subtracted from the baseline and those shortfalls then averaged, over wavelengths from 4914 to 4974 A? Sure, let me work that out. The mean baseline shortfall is -1.4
